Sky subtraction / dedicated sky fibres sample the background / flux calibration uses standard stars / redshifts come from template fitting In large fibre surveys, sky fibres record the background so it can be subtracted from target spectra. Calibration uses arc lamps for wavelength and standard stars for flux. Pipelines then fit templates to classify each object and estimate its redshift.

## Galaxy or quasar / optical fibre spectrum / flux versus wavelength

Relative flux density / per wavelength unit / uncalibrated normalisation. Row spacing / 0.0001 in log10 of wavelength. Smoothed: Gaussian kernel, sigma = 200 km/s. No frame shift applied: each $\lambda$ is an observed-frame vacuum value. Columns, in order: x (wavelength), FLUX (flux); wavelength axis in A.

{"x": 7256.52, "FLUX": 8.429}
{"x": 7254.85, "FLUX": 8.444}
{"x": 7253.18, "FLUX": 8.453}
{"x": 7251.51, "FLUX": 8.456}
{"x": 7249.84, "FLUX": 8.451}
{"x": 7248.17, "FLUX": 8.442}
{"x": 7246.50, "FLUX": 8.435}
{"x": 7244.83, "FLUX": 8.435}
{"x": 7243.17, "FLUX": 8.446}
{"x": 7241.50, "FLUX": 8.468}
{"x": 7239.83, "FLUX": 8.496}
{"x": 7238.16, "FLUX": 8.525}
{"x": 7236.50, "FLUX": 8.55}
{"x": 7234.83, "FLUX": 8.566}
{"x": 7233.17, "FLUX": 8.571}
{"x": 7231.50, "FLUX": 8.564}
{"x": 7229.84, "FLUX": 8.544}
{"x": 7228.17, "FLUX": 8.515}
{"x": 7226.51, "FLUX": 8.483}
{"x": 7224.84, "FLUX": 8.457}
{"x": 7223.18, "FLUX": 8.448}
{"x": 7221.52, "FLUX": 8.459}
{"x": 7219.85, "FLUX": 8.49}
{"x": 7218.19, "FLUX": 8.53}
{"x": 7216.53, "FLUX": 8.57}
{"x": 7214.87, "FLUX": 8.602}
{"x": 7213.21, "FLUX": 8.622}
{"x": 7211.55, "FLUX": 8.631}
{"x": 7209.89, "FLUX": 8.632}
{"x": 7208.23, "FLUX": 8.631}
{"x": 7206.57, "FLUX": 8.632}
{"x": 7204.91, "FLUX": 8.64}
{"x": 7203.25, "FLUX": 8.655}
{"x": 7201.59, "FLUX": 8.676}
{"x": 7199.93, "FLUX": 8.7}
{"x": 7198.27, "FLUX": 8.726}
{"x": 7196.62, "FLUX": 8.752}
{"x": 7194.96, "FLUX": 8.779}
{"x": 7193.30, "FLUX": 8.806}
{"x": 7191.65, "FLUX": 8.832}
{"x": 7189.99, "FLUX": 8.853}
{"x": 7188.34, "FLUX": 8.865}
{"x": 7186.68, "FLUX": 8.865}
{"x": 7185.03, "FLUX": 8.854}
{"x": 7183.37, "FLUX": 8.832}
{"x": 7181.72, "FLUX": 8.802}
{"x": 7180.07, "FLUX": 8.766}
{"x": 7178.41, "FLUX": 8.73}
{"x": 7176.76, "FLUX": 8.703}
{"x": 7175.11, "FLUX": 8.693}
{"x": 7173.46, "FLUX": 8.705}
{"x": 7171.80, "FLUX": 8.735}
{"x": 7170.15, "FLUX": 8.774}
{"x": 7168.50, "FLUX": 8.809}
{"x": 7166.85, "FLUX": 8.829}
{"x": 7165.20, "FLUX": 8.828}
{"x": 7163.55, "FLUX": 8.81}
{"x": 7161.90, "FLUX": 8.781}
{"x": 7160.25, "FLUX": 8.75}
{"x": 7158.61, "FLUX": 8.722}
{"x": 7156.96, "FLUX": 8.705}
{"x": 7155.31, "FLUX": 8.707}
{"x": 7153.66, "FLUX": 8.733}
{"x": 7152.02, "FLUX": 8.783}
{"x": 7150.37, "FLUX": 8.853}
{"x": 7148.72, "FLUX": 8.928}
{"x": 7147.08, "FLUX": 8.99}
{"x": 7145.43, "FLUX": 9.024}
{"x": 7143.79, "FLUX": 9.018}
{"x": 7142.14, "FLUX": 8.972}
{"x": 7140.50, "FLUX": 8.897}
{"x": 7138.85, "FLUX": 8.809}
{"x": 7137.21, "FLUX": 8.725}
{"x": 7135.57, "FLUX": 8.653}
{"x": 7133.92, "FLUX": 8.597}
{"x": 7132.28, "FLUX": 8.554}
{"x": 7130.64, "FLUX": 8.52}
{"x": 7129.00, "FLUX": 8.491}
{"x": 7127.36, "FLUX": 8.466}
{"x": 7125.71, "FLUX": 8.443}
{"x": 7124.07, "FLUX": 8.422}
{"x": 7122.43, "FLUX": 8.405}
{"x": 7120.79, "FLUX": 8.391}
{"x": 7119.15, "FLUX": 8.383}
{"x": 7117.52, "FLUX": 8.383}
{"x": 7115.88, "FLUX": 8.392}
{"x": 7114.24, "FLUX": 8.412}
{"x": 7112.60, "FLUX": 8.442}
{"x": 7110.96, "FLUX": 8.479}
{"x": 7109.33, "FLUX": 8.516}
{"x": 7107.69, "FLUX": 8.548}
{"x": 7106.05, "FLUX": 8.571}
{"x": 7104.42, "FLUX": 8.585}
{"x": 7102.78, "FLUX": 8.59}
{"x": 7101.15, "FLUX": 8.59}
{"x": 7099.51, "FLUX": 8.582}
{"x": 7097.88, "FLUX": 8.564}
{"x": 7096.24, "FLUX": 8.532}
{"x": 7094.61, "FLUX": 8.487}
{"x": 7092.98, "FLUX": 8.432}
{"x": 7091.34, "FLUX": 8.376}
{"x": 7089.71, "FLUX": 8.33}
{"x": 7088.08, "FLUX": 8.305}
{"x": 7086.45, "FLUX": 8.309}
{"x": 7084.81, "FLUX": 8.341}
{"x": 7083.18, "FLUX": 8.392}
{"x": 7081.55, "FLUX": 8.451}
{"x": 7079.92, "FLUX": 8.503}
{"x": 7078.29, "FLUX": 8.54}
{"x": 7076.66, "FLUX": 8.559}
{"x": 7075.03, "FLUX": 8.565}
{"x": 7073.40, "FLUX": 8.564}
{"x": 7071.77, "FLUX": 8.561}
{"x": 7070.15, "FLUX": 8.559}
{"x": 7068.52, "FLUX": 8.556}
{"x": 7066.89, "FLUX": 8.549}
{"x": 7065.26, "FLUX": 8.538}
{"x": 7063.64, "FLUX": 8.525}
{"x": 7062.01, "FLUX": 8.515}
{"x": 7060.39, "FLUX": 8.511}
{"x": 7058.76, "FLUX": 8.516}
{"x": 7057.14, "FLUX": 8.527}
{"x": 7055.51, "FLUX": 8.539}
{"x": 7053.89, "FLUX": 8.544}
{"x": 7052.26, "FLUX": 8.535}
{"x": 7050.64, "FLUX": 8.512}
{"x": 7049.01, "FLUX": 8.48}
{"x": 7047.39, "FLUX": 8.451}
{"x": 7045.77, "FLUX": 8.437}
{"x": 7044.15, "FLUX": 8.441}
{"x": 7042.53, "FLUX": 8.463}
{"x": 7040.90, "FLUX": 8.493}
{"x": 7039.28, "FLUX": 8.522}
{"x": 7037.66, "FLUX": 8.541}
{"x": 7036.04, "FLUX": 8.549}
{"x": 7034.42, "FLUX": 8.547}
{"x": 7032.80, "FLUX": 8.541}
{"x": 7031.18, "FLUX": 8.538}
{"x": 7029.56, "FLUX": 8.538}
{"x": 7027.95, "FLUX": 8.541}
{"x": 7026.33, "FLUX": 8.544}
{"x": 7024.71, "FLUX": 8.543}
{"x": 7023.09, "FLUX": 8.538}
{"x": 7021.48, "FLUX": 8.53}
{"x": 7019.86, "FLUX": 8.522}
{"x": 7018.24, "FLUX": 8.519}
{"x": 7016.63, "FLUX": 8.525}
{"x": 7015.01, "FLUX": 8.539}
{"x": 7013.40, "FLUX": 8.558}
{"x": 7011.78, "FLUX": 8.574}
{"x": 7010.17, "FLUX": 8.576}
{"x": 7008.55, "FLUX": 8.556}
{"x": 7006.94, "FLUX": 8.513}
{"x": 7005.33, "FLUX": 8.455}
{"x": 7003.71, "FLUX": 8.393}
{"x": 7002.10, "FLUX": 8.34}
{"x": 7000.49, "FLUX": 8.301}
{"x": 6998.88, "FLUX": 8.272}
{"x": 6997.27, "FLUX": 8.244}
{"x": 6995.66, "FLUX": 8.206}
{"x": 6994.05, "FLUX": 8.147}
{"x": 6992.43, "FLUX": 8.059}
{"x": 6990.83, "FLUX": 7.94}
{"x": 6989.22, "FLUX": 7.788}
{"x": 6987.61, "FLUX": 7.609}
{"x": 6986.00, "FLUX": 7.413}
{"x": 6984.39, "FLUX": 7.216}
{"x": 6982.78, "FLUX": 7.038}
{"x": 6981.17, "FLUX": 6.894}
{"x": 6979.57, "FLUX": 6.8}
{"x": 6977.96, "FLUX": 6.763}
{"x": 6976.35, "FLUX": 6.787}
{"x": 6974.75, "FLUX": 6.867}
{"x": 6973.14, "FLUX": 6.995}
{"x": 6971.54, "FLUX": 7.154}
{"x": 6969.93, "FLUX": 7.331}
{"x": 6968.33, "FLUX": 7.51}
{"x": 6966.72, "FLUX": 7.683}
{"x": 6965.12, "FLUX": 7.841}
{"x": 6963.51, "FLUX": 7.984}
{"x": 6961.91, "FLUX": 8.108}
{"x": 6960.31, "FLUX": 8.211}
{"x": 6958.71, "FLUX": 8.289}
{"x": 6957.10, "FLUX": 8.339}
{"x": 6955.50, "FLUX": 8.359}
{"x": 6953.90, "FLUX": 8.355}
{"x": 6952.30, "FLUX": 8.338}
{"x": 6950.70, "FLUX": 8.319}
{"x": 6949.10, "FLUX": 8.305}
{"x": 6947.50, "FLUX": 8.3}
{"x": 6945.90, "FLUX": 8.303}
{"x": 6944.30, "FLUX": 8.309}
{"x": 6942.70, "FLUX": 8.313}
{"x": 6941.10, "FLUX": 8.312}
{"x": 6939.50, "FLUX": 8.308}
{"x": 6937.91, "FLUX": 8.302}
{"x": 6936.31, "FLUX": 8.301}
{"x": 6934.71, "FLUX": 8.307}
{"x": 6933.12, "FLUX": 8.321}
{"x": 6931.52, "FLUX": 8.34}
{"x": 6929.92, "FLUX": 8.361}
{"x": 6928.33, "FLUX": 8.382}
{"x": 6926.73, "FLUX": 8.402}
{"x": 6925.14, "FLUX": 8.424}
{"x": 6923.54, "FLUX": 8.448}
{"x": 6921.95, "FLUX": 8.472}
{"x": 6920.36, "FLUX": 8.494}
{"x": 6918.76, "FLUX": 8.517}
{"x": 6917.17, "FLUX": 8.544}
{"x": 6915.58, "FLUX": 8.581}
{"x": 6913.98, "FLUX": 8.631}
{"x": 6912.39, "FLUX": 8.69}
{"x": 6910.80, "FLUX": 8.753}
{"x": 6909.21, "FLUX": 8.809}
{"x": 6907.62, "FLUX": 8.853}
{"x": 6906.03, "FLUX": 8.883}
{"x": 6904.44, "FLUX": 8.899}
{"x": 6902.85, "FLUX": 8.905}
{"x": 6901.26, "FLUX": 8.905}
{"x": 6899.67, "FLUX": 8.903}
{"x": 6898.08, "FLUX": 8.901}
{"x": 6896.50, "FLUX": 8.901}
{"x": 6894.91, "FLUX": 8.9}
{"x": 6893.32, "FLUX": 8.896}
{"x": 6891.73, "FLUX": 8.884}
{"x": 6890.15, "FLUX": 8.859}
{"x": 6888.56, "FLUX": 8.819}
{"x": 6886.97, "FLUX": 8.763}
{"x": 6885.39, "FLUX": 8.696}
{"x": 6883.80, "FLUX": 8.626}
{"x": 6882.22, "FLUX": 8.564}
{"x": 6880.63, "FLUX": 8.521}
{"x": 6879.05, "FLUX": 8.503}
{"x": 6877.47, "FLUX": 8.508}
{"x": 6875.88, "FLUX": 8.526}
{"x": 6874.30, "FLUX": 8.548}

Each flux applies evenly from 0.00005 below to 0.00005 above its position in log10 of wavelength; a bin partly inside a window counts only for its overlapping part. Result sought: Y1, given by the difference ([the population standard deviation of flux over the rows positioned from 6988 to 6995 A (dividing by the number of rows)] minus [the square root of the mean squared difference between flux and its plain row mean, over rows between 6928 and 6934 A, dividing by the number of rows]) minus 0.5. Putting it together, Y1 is -0.39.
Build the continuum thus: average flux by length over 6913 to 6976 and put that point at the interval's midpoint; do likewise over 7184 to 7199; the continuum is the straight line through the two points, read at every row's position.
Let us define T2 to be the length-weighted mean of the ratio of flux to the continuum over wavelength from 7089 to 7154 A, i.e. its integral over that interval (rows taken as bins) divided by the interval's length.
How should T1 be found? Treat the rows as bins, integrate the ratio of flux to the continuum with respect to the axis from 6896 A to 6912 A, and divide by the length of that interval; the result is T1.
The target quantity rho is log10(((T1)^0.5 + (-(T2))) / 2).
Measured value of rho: -1.57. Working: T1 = 1.10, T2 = 1.00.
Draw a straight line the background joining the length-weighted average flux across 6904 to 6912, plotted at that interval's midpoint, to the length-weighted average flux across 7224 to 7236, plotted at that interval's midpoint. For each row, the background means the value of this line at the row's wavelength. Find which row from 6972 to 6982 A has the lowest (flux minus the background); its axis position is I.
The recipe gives 6977.96 A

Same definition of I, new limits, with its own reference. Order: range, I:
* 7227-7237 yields 7228.17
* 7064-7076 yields 7065.26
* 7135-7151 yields 7135.57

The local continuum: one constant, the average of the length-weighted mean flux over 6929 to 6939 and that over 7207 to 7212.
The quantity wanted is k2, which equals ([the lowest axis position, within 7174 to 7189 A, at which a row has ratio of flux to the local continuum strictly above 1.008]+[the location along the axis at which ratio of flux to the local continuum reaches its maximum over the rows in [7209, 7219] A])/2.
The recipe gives 7192.5 A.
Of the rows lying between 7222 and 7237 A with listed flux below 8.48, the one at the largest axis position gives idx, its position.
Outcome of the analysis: 7224.84 A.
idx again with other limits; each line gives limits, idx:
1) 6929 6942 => 6941.10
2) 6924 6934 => 6933.12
